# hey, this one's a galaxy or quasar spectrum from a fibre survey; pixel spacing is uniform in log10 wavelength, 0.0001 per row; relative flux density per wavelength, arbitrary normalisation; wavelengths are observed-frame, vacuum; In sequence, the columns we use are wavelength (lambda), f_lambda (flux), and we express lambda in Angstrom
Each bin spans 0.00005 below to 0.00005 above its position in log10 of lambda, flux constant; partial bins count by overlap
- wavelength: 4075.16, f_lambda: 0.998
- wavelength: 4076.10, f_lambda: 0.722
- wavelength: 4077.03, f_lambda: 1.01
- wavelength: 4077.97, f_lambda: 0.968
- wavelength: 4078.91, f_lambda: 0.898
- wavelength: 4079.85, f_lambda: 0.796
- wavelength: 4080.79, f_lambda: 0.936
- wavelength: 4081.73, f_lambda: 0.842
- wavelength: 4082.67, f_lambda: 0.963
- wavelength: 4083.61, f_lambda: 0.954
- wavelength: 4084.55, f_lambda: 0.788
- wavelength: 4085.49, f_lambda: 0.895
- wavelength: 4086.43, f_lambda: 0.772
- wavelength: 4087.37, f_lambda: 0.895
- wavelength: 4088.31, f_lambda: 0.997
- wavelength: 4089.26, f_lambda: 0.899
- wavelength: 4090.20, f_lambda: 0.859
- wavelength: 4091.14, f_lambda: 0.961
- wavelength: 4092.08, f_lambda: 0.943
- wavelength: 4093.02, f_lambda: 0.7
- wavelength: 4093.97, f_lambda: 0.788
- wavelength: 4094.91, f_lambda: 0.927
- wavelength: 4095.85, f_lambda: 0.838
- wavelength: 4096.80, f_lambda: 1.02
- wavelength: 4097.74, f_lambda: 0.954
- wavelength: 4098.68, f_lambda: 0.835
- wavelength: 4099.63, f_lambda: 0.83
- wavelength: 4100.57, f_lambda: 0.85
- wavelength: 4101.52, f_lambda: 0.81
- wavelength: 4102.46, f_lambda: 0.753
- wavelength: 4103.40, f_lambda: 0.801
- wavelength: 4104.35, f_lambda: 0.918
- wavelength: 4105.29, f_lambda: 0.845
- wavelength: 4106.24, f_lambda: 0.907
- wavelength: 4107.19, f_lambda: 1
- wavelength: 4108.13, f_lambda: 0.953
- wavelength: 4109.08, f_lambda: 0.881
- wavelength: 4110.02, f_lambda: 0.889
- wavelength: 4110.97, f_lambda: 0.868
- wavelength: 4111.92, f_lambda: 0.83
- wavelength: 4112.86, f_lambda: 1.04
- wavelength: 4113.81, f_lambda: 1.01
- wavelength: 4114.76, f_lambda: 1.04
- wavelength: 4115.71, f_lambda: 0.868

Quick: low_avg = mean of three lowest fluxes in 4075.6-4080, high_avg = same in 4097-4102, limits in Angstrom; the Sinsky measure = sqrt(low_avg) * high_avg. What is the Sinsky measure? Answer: 0.740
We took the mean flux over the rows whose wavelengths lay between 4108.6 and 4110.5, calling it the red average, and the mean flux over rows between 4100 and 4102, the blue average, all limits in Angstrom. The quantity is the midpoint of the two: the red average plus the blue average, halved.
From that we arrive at 0.858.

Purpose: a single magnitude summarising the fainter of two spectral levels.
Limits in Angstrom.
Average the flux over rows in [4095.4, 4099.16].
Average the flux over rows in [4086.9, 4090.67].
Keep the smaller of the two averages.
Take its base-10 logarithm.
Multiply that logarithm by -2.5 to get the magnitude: 0.10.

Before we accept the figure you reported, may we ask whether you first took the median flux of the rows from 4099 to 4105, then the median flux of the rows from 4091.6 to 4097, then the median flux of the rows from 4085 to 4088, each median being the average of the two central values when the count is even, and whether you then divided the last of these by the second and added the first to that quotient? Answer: 1.83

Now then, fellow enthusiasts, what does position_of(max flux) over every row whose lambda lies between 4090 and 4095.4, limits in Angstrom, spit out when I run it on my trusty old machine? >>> 4091.14 Angstrom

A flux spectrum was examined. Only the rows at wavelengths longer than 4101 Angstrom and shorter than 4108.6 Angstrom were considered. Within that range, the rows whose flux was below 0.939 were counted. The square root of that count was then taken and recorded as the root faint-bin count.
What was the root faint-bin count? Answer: 2.4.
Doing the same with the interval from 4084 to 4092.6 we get 2.4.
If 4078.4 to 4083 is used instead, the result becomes 2.0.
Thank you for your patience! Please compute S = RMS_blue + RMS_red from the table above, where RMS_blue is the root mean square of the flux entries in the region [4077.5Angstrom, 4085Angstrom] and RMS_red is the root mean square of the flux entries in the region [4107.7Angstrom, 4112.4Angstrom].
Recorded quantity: 1.78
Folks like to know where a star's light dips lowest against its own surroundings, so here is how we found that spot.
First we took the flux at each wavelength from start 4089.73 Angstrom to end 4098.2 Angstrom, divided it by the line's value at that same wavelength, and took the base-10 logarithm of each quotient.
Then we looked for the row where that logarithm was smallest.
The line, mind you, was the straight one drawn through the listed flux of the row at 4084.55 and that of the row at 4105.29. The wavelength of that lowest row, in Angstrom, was 4093.02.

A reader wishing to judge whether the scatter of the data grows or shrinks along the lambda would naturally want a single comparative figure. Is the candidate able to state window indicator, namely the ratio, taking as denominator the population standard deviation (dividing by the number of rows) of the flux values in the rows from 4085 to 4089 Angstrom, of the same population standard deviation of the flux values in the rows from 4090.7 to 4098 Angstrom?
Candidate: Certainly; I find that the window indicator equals 1.2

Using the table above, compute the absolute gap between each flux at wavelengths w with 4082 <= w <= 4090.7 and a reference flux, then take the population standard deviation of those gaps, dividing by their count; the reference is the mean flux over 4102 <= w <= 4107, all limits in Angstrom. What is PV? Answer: 0.040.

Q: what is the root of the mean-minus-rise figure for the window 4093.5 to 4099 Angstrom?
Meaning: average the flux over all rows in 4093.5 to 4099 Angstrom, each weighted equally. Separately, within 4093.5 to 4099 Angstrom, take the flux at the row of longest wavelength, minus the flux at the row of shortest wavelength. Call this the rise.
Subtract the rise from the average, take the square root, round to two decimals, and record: 0.92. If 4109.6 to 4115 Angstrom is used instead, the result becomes 0.89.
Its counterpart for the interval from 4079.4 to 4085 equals 0.94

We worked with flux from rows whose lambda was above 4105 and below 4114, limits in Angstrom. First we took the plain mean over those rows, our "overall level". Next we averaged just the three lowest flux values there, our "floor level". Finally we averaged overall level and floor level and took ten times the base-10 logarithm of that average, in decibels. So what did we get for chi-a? -0.53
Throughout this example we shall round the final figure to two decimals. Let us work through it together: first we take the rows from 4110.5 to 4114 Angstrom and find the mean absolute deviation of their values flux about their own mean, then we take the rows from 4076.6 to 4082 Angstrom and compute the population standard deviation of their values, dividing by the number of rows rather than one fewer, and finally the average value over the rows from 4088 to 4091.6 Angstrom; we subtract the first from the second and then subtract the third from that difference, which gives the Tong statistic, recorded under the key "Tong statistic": -0.94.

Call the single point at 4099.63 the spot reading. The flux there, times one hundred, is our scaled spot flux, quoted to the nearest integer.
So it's 83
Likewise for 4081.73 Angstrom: 84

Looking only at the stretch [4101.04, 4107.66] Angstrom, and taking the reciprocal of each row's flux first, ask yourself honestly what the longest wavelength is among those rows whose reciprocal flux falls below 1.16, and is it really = 4107.19 Angstrom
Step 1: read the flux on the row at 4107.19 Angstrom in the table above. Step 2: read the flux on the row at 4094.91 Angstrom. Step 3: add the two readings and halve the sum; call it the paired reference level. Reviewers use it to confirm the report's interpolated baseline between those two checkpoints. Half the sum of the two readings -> 0.96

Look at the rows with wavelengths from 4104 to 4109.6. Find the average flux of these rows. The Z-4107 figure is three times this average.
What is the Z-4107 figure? 2.75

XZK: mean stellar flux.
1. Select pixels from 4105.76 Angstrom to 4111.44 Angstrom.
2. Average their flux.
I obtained 0.92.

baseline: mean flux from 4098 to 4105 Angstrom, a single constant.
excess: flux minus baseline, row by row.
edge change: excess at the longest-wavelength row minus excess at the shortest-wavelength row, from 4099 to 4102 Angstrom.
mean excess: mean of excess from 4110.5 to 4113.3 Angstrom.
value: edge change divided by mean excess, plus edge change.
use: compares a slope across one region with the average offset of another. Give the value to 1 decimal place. -0.3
